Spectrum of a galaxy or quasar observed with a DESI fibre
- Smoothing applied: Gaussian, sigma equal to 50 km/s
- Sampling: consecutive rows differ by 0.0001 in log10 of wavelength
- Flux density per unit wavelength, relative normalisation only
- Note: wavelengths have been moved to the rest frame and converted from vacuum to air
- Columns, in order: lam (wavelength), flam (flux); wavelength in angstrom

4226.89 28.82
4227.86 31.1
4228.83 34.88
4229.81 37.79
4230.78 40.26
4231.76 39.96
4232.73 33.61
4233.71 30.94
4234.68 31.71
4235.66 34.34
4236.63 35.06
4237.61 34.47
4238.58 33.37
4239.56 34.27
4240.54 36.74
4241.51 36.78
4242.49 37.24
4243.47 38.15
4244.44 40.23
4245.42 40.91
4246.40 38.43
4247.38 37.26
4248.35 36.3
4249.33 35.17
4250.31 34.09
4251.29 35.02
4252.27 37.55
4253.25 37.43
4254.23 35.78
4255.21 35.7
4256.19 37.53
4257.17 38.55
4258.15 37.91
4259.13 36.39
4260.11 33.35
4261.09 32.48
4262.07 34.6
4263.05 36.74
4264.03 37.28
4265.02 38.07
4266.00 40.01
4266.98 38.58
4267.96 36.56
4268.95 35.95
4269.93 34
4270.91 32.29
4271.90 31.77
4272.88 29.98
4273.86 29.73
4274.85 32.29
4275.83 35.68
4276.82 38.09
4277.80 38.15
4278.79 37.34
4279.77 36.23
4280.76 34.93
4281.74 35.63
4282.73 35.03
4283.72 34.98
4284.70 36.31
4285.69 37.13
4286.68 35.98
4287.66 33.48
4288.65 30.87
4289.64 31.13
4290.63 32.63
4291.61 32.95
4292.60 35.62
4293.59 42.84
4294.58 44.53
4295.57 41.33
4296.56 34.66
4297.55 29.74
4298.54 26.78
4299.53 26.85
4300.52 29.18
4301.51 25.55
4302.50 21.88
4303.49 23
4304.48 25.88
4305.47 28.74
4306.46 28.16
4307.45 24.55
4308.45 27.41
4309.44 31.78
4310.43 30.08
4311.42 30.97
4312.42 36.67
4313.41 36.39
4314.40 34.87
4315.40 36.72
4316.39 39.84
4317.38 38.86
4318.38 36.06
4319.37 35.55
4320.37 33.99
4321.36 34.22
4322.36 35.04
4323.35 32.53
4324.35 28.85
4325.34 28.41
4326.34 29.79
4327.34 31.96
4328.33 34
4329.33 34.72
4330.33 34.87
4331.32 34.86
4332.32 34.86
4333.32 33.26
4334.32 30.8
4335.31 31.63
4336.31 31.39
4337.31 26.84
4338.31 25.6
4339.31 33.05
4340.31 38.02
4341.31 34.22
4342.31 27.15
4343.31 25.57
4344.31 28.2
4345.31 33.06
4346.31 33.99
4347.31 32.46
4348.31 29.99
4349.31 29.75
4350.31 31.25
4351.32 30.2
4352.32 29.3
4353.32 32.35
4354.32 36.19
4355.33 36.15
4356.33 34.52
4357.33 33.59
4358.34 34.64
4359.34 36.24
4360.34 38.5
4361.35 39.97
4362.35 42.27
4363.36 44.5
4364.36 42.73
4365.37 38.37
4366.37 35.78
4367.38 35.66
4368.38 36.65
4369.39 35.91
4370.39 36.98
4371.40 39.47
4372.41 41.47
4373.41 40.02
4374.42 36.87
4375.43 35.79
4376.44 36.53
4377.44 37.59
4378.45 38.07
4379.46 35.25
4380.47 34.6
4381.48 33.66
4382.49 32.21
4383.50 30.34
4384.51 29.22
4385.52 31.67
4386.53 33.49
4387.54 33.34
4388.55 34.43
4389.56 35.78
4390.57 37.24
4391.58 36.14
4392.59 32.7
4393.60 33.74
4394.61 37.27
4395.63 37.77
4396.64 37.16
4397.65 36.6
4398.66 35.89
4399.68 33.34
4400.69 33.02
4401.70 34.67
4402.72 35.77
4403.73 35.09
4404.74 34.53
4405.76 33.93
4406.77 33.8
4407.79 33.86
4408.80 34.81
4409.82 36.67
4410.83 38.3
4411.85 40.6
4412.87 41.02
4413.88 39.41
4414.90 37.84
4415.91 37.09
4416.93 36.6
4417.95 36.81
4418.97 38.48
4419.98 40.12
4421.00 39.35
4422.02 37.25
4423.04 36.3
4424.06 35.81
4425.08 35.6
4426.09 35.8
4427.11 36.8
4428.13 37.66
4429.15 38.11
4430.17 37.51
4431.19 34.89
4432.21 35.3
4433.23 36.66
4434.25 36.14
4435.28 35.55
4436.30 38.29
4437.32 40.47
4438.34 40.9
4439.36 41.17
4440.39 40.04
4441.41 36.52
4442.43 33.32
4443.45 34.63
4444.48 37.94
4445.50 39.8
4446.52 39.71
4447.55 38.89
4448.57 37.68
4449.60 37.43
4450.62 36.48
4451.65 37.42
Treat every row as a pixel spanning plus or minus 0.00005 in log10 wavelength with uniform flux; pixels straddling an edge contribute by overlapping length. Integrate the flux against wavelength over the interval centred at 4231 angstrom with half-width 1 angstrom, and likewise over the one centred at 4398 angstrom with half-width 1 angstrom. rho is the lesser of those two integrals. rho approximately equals 73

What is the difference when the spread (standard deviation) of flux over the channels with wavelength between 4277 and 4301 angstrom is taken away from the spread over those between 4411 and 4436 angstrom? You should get -2.7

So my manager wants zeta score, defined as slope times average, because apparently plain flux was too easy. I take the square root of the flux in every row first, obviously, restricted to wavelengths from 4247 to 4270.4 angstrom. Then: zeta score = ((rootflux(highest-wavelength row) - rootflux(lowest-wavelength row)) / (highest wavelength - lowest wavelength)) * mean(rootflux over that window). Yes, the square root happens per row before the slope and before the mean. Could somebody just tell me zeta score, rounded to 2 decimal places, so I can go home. -0.07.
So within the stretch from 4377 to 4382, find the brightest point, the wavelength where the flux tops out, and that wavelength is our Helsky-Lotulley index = 4378.45 angstrom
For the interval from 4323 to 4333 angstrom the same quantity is 4330.33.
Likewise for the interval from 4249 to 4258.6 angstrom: 4257.17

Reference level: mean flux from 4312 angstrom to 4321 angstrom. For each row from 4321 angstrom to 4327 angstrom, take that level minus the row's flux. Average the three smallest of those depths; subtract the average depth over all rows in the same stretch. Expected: -2.5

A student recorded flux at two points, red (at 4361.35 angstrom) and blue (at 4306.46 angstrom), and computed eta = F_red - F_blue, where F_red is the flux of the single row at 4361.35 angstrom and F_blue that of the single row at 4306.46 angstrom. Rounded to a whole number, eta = 12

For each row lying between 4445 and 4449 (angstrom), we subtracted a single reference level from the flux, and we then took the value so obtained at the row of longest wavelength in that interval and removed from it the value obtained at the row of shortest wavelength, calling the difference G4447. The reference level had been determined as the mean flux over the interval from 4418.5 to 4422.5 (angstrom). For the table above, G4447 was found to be -2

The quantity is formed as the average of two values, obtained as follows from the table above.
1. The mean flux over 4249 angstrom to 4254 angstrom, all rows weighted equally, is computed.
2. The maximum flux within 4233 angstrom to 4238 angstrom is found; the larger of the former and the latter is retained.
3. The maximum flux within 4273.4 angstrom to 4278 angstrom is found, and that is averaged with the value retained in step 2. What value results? 37.0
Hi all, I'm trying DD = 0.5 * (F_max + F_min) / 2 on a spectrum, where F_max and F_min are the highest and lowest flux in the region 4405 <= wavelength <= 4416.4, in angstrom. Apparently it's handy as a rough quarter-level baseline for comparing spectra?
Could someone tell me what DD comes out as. 18.7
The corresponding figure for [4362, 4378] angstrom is 20.0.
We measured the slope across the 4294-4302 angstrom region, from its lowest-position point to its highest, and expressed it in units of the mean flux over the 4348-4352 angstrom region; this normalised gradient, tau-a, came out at -0.09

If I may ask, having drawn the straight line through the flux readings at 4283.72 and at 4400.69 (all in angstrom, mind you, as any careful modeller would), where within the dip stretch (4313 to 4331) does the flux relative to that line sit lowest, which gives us 4325.34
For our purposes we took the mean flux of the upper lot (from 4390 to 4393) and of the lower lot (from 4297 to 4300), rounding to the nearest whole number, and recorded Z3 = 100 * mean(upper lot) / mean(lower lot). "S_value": 127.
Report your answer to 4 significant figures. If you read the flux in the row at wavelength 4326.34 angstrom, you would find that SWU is 29.79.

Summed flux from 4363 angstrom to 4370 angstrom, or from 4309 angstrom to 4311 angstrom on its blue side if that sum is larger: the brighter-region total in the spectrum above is 270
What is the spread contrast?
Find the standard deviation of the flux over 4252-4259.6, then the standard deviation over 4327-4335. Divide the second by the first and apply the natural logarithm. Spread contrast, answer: 0.4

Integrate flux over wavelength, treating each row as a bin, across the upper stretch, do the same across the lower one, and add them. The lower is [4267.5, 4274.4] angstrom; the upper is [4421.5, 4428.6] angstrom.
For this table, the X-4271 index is 486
